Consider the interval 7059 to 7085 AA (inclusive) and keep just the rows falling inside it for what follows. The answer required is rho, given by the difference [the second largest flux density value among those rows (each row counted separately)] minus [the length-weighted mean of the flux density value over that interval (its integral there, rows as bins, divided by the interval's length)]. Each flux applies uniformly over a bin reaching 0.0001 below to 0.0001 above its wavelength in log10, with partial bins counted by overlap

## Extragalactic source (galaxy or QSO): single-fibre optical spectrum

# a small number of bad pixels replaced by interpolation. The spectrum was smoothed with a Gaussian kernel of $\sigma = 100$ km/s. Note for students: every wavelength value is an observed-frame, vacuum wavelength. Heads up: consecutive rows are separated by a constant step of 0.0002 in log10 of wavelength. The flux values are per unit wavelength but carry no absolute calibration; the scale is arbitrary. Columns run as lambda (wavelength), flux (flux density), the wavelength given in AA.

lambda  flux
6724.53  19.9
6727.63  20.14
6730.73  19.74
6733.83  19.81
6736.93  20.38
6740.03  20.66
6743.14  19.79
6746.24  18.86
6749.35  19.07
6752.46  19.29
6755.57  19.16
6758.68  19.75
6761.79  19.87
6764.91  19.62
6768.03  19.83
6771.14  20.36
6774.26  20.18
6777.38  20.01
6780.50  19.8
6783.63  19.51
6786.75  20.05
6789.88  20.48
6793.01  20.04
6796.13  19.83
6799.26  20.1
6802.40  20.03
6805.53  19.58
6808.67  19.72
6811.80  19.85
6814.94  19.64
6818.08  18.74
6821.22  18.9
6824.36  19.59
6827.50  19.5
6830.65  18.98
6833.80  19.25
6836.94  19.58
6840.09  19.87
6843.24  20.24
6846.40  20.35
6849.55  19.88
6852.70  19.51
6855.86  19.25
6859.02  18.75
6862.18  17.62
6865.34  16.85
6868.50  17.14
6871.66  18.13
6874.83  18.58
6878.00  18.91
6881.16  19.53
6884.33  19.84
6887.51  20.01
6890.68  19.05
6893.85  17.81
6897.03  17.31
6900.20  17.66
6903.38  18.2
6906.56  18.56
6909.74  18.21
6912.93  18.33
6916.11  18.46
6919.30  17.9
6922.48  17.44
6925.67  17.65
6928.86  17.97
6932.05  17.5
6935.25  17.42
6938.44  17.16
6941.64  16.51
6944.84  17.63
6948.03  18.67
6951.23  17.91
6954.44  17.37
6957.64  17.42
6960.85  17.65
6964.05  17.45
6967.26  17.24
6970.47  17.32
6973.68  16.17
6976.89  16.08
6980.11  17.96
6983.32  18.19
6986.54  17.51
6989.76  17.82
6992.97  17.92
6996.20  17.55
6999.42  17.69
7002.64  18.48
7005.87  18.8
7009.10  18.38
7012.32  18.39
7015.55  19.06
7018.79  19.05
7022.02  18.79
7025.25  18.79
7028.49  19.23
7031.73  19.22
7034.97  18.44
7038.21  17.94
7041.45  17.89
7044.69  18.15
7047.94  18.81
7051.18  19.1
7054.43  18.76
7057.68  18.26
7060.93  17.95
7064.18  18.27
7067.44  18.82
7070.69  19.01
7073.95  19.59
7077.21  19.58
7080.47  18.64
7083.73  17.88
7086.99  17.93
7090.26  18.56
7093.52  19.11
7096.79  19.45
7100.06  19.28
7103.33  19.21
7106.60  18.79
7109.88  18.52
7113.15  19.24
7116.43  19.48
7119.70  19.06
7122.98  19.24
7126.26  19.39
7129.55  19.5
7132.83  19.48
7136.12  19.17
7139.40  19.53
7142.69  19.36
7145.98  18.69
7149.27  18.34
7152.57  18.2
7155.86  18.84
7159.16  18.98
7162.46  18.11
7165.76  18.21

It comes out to 0.86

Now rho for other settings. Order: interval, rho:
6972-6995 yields 0.58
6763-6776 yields 0.19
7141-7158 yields 0.15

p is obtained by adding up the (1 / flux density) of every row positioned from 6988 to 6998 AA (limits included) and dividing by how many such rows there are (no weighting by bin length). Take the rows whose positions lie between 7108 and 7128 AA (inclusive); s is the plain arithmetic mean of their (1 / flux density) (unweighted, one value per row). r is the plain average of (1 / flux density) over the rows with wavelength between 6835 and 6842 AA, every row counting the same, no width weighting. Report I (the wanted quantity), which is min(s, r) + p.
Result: 0.1070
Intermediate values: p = 0.056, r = 0.0507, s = 0.0522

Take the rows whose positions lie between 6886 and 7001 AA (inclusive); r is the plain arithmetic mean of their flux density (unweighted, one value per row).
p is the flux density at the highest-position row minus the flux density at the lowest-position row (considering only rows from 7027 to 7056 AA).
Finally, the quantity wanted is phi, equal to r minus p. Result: 18.2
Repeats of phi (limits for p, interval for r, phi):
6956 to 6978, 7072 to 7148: 20.4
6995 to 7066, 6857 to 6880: 17.3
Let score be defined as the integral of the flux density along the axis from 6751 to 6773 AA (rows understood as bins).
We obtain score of 434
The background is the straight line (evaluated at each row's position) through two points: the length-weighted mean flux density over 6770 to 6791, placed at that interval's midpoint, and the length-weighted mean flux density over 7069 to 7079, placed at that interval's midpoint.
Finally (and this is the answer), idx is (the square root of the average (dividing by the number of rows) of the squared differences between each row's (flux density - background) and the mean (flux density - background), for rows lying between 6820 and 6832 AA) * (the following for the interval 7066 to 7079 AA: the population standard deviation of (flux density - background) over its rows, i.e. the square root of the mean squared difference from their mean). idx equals 0.107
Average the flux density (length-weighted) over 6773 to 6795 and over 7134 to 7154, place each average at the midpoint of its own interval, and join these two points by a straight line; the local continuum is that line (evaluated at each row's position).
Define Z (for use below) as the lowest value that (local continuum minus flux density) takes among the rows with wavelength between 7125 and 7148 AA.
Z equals -0.62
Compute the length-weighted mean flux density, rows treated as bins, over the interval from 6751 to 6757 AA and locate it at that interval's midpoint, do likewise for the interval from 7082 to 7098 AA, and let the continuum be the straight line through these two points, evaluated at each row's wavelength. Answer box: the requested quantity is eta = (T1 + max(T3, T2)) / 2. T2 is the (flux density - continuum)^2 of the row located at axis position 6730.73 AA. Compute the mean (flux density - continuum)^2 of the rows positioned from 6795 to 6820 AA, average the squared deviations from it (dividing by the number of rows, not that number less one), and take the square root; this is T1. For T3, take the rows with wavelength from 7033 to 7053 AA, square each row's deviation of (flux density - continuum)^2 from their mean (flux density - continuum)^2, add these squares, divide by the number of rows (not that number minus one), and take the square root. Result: 0.2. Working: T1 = 0.3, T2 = 0.22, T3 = 0.22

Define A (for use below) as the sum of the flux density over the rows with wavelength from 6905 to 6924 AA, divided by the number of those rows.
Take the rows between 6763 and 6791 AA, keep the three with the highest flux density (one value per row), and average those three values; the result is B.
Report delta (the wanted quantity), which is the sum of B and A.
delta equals 38.5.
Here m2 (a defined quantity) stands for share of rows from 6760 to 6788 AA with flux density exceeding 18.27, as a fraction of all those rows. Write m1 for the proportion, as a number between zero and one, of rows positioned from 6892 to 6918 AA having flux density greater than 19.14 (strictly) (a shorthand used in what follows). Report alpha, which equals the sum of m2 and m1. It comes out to 1.00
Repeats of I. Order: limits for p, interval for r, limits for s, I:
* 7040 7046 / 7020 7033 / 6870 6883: 0.1081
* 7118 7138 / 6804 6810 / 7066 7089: 0.1027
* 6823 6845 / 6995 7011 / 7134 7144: 0.1028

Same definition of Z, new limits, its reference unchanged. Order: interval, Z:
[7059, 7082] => -0.48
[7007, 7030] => 0.02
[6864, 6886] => -0.14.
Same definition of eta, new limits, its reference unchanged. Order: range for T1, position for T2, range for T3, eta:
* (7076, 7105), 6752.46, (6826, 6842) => 0.3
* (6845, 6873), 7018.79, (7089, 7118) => 0.9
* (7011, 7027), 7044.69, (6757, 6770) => 0.2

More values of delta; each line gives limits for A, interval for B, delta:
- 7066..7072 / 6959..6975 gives 36.4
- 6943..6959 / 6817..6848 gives 38.0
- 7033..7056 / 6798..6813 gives 38.4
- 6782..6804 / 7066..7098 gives 39.5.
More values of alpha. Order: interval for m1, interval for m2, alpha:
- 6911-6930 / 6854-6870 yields 0.40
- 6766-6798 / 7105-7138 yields 2.00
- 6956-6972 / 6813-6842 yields 1.00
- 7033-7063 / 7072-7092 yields 0.67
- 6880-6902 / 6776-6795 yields 1.43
